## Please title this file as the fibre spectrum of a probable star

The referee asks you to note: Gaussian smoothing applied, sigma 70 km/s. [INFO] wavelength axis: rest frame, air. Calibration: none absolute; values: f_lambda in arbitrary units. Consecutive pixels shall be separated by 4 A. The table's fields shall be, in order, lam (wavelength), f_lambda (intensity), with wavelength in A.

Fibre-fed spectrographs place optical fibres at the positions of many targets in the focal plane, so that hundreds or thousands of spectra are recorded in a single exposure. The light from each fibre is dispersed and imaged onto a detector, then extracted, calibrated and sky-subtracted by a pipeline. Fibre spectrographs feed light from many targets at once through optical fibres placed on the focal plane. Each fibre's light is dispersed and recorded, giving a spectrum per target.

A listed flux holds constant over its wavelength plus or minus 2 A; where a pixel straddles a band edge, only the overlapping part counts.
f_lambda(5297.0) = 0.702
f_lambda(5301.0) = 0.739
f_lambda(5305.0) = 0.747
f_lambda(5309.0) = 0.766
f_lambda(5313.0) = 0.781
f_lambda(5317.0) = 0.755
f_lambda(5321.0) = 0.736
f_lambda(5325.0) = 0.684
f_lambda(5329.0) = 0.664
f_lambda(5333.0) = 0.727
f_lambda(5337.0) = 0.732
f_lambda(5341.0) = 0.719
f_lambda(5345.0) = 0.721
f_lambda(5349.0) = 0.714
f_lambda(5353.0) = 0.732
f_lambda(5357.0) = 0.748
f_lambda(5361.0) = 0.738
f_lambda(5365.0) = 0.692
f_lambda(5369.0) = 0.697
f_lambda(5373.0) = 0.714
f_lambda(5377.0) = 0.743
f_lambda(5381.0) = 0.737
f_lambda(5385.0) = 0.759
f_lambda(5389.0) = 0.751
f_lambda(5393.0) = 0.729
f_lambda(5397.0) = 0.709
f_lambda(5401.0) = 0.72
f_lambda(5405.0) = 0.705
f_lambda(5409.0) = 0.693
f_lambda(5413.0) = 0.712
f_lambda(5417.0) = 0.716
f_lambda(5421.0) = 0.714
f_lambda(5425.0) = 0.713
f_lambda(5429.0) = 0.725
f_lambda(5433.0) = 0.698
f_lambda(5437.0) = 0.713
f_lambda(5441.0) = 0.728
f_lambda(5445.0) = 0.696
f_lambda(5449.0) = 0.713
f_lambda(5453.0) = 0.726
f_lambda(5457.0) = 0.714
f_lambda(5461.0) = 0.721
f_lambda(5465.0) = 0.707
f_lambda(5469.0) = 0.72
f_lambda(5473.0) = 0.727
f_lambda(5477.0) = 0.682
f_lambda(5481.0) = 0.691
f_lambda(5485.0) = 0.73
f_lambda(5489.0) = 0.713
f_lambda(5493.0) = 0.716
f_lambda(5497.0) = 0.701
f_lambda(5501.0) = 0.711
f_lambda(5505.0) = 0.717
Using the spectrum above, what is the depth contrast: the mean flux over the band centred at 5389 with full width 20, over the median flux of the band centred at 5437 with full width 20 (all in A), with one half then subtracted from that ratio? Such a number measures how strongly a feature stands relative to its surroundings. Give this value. 0.534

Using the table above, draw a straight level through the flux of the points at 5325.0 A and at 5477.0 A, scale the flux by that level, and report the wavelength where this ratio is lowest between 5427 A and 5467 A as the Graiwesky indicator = 5445.0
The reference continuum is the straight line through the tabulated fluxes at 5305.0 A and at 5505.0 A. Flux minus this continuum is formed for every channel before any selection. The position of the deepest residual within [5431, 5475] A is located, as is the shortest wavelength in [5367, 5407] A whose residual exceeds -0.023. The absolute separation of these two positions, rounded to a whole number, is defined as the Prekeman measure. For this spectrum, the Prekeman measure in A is 72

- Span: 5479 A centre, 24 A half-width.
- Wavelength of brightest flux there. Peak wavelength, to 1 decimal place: 5485.0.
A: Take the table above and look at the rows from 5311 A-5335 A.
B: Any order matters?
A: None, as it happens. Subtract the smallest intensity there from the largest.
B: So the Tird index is 0.12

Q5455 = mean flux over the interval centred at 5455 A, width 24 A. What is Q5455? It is 0.713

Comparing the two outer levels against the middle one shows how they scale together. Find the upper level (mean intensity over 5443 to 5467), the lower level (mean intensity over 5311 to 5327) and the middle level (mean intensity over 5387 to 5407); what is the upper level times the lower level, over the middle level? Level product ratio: 0.73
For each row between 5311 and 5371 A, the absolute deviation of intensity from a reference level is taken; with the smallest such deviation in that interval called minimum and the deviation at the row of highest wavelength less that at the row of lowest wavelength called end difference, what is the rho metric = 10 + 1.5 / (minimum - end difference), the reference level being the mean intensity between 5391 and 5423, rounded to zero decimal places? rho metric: 37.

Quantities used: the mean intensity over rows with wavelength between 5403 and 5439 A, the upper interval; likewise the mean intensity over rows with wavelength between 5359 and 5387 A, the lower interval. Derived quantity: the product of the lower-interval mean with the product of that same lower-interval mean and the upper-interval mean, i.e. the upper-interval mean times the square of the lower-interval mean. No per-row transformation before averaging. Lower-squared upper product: 0.374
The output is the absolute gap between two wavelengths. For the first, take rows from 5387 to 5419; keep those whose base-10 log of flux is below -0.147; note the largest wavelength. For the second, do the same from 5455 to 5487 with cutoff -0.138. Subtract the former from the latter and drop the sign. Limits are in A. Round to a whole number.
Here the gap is 68 A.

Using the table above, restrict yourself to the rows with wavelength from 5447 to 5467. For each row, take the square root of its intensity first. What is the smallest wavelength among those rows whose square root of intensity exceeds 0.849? 5453.0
